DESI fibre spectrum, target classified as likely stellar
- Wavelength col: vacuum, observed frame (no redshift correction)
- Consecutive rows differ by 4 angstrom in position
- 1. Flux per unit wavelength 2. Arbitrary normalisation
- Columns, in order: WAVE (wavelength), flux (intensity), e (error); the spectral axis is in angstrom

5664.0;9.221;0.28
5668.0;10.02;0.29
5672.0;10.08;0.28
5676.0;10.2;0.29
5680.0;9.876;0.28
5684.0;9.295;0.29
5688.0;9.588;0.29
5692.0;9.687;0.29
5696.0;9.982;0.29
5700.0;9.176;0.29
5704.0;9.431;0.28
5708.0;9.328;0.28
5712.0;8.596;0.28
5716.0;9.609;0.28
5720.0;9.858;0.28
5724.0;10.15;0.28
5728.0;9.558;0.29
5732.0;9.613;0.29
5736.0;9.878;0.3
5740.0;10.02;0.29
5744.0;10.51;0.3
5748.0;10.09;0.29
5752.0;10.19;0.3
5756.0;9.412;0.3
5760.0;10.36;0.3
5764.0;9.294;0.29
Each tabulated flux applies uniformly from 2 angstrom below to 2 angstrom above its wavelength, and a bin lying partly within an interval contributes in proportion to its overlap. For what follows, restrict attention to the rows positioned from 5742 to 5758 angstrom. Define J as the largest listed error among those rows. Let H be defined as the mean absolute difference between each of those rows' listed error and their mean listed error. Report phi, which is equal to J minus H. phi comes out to 0.296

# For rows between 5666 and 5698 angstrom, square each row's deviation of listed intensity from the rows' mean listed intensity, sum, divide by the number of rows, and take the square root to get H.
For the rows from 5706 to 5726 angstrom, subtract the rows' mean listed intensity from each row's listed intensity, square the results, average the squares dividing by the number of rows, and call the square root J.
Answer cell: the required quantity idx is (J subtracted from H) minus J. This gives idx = -0.78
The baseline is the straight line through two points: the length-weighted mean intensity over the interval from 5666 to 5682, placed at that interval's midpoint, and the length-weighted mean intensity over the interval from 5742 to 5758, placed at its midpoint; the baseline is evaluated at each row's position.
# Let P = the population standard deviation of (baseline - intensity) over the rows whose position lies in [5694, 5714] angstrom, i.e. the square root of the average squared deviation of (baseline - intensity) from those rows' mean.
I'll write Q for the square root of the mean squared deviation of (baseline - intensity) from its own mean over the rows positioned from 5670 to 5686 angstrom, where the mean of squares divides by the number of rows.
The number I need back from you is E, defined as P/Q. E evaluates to 1.28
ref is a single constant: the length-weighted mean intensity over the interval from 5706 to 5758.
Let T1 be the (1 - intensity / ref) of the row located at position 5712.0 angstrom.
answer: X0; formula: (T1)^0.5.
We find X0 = 0.34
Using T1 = 0.12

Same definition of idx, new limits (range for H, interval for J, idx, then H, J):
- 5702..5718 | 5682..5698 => -0.11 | 0.39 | 0.25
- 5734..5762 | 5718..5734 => -0.14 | 0.33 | 0.23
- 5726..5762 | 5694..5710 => -0.25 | 0.35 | 0.30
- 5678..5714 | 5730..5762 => -0.30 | 0.39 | 0.34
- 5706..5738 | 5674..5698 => -0.14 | 0.44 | 0.29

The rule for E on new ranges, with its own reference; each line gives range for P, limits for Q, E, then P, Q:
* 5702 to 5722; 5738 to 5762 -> 1.22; 0.42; 0.347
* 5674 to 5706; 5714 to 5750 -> 1.13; 0.33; 0.292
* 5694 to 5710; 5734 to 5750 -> 1.29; 0.30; 0.235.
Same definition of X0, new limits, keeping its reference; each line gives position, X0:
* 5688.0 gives 0.13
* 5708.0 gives 0.21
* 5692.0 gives 0.08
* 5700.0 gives 0.24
